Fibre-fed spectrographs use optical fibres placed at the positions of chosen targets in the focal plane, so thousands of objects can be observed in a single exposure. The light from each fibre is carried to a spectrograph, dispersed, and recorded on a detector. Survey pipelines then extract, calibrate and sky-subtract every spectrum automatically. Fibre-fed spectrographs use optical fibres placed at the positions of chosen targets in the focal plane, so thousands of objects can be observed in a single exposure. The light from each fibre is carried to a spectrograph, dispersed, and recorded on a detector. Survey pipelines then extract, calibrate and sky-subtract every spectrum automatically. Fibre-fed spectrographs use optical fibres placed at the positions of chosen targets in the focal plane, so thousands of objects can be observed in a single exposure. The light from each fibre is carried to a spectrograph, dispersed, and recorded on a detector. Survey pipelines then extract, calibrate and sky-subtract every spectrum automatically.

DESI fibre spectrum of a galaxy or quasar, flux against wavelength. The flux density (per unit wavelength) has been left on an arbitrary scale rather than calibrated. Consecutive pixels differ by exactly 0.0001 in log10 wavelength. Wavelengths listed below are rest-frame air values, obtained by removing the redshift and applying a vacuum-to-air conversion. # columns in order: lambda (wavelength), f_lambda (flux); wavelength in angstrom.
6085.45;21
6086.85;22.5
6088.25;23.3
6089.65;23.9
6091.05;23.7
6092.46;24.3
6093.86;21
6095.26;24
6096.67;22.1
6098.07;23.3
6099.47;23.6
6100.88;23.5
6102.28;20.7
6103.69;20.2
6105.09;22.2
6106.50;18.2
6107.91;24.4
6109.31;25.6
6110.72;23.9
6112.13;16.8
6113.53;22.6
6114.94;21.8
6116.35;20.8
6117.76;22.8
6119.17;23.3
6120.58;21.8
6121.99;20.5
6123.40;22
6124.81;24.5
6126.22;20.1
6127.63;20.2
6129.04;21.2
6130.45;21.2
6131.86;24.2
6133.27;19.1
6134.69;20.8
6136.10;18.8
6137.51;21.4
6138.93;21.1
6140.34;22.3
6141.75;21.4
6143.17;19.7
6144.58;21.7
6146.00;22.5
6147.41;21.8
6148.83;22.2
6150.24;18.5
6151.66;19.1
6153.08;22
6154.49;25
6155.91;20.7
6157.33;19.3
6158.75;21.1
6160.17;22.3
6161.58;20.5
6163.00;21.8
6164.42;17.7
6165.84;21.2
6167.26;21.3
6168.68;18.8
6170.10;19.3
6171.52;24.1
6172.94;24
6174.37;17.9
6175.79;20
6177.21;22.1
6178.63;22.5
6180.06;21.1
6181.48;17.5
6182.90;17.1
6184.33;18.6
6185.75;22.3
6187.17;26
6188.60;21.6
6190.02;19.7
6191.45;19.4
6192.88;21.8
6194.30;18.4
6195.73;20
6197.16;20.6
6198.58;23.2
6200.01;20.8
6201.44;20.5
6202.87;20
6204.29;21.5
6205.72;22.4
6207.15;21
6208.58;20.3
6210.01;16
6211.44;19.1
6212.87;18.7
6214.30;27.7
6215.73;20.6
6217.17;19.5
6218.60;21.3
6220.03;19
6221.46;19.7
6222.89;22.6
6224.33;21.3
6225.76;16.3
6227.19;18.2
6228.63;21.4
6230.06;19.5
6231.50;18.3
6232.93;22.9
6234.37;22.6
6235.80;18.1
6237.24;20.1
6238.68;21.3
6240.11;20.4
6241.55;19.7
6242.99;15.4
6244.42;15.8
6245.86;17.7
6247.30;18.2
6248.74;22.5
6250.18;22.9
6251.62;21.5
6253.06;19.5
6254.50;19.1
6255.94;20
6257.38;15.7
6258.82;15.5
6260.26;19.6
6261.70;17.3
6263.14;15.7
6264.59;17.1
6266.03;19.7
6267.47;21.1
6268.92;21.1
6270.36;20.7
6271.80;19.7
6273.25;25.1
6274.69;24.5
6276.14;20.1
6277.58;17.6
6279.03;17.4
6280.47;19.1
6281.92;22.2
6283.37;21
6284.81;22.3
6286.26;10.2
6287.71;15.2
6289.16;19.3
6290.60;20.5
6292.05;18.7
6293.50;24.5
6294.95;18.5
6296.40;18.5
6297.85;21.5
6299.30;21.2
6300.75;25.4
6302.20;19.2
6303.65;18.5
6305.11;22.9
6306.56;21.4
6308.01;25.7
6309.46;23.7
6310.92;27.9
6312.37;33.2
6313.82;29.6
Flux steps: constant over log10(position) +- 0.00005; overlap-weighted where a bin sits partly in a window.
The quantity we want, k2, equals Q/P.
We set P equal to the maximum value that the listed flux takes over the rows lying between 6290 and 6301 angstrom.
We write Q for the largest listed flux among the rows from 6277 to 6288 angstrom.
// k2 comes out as 0.88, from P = 25.4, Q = 22.3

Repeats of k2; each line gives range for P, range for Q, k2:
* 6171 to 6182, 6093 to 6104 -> 1.00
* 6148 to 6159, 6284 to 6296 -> 0.98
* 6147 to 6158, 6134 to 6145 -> 0.89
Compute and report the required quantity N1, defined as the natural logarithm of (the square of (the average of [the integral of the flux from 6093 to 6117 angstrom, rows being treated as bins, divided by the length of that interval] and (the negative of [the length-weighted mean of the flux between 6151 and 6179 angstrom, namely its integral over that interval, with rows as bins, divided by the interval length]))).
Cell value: -1.3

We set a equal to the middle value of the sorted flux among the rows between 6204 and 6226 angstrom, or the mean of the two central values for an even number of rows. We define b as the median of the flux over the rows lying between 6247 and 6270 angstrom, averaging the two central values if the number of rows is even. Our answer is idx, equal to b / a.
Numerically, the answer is 0.96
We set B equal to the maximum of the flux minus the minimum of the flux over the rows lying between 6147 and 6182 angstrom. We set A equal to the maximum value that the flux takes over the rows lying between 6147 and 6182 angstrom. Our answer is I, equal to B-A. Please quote -17.5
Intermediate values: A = 25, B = 7.5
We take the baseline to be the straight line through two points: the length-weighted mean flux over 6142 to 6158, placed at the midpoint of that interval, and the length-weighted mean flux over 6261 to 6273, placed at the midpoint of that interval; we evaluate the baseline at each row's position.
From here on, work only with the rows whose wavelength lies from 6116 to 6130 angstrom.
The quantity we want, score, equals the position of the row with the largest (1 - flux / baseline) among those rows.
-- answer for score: 6126.22 angstrom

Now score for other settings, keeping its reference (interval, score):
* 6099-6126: 6112.13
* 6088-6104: 6103.69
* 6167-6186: 6182.90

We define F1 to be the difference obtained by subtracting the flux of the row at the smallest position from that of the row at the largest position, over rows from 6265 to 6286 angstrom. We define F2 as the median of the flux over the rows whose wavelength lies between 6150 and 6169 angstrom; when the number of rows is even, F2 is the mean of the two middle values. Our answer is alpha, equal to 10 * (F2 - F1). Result 183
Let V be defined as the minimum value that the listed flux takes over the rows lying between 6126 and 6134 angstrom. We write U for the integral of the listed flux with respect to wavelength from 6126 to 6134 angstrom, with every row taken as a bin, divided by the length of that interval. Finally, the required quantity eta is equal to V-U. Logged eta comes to -2.0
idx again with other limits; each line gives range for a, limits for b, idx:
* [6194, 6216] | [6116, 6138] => 1.03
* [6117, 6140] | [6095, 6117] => 1.06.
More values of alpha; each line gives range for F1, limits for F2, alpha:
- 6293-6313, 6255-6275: 110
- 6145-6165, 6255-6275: 245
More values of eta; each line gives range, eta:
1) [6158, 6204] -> -3.6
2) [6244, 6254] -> -4.0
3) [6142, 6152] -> -2.4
